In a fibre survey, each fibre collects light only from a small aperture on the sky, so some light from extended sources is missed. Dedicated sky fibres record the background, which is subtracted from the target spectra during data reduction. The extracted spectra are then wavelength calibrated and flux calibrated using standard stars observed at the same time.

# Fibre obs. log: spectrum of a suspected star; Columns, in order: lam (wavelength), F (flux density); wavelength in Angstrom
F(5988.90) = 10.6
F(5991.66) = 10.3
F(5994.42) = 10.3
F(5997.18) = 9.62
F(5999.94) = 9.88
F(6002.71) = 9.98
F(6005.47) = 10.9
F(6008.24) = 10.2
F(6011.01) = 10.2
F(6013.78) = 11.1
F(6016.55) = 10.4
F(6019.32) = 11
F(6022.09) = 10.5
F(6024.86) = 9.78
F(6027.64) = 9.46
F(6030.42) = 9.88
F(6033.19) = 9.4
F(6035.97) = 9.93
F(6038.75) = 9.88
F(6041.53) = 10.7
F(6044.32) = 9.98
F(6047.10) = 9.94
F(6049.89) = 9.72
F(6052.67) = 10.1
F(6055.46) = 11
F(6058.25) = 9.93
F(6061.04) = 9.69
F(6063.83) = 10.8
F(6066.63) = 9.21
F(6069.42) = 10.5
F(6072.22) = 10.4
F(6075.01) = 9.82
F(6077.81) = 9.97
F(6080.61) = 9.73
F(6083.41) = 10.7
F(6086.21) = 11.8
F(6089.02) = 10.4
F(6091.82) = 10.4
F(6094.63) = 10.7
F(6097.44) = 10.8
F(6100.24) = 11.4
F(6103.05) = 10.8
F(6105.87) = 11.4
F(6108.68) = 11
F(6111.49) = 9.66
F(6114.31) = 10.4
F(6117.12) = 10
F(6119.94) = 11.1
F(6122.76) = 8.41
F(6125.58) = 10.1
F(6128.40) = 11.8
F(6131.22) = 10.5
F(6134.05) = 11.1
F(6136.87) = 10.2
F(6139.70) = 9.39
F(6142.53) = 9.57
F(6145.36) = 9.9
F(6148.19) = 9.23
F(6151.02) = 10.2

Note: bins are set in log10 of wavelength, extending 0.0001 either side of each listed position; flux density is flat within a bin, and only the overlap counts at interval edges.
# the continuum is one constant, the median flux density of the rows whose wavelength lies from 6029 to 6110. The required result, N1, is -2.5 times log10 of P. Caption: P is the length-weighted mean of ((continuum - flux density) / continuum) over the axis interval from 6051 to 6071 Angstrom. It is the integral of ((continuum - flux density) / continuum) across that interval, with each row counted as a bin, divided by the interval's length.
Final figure 4.1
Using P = 0.022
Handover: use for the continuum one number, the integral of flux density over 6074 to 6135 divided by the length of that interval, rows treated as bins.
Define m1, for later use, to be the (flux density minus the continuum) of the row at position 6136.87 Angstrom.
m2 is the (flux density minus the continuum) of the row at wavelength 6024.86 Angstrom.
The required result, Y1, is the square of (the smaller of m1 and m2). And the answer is 0.6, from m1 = -0.34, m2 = -0.8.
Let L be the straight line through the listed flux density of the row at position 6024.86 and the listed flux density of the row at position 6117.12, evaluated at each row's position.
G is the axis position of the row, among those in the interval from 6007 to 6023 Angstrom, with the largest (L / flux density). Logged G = 6011.01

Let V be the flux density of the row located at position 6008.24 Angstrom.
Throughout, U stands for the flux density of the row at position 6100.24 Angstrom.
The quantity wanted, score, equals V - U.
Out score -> -1.2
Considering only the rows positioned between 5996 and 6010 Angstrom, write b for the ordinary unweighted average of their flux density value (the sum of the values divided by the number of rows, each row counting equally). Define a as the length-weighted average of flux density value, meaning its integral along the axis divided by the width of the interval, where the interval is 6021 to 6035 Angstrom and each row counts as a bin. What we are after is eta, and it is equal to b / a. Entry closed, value 1.03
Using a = 9.8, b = 10.1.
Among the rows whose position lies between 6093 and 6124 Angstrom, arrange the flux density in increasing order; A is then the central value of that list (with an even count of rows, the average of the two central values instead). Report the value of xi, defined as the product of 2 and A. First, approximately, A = 10.8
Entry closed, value 21.6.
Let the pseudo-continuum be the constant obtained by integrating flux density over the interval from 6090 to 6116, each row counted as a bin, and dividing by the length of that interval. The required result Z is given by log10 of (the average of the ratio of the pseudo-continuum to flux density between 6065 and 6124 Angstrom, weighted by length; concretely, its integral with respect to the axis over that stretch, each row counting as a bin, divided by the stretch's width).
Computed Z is 0.015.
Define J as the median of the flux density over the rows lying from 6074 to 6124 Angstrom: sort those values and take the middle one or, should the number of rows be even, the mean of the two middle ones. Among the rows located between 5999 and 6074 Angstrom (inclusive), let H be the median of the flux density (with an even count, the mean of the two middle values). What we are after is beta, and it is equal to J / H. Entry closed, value 1.057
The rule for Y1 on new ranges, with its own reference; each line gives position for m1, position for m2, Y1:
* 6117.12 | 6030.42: 0.4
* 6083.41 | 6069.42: 0.0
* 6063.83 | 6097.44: 0.1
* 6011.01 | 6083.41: 0.1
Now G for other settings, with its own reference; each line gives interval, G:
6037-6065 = 6061.04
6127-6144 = 6139.70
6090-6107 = 6091.82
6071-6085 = 6080.61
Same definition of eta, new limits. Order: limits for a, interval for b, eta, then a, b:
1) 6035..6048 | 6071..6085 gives 1.00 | 10.1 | 10.1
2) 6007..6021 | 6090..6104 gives 1.02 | 10.6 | 10.8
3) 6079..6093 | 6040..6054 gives 0.95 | 10.6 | 10.1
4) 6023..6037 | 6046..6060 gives 1.04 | 9.7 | 10.1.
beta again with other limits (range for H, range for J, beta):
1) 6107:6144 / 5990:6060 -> 0.978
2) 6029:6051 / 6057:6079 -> 1.005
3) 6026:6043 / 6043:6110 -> 1.053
